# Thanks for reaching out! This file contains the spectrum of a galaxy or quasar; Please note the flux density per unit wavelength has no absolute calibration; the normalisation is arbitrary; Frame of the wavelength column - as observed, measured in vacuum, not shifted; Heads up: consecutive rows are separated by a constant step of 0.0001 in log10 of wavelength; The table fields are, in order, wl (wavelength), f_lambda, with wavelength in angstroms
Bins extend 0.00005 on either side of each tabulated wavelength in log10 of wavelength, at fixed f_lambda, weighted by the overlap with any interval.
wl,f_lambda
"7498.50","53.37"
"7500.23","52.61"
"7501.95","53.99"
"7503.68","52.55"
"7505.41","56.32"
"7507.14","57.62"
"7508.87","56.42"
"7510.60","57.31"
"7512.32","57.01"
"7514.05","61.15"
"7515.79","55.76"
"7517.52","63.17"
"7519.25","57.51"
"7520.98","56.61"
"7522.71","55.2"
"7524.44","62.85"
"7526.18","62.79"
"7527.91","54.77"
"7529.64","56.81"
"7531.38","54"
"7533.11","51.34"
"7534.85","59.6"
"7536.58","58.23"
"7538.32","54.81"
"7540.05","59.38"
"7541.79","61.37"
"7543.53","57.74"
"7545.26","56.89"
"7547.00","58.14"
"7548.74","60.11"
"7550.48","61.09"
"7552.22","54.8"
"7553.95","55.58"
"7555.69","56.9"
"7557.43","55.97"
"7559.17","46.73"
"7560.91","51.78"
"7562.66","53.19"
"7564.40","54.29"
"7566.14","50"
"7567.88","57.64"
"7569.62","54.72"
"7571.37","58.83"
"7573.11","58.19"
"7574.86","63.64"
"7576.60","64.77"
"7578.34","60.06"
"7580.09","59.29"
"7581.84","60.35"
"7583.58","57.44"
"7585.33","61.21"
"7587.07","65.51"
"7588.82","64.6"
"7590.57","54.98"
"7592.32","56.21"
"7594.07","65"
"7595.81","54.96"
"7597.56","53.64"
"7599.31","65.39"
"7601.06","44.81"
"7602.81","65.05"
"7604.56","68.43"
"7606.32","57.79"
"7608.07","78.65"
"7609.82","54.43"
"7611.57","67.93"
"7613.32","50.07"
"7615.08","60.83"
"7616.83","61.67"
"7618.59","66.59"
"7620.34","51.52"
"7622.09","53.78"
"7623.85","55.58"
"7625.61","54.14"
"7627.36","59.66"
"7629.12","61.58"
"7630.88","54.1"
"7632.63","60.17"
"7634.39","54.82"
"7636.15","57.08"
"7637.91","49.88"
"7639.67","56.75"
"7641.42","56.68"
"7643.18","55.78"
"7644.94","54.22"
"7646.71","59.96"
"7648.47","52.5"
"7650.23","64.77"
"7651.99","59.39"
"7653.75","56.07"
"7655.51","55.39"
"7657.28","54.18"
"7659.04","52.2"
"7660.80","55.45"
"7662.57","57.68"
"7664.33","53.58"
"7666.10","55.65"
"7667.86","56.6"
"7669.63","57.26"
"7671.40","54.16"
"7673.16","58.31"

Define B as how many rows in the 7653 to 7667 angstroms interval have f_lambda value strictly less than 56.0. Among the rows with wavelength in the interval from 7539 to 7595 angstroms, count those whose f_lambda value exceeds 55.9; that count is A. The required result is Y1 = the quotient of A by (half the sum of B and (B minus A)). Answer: -4.2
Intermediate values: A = 23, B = 6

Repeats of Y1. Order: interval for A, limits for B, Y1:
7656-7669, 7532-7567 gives 0.2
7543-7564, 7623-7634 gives -14.0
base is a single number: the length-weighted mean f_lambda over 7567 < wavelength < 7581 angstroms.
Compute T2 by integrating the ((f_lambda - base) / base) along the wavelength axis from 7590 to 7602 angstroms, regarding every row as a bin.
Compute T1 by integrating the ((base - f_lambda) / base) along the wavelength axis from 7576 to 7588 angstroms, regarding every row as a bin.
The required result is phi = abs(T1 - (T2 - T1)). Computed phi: 0.0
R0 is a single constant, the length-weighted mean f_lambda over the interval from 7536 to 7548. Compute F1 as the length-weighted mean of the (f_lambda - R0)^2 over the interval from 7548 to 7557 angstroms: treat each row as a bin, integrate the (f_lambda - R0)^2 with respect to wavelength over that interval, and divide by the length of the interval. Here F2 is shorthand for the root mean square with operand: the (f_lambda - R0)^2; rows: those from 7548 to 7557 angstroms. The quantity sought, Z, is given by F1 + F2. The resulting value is 13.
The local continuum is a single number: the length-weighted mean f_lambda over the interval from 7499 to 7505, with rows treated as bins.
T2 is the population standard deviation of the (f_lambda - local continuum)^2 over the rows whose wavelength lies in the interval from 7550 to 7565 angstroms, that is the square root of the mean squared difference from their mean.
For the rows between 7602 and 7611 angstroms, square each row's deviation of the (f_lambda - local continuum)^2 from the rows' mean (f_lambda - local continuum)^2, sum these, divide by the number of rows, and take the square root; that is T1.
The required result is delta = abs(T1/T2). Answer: 11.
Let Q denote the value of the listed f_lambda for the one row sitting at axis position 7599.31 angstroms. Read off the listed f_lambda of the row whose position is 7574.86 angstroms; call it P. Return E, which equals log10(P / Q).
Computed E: -0.012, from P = 63.64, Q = 65.39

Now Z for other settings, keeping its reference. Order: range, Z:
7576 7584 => 31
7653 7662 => 31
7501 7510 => 26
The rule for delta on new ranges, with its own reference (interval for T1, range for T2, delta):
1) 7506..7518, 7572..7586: 1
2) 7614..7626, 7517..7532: 1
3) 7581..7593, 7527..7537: 4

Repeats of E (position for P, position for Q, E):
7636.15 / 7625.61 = 0.023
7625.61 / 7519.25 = -0.026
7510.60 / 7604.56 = -0.077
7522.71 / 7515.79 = -0.004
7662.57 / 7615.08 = -0.023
